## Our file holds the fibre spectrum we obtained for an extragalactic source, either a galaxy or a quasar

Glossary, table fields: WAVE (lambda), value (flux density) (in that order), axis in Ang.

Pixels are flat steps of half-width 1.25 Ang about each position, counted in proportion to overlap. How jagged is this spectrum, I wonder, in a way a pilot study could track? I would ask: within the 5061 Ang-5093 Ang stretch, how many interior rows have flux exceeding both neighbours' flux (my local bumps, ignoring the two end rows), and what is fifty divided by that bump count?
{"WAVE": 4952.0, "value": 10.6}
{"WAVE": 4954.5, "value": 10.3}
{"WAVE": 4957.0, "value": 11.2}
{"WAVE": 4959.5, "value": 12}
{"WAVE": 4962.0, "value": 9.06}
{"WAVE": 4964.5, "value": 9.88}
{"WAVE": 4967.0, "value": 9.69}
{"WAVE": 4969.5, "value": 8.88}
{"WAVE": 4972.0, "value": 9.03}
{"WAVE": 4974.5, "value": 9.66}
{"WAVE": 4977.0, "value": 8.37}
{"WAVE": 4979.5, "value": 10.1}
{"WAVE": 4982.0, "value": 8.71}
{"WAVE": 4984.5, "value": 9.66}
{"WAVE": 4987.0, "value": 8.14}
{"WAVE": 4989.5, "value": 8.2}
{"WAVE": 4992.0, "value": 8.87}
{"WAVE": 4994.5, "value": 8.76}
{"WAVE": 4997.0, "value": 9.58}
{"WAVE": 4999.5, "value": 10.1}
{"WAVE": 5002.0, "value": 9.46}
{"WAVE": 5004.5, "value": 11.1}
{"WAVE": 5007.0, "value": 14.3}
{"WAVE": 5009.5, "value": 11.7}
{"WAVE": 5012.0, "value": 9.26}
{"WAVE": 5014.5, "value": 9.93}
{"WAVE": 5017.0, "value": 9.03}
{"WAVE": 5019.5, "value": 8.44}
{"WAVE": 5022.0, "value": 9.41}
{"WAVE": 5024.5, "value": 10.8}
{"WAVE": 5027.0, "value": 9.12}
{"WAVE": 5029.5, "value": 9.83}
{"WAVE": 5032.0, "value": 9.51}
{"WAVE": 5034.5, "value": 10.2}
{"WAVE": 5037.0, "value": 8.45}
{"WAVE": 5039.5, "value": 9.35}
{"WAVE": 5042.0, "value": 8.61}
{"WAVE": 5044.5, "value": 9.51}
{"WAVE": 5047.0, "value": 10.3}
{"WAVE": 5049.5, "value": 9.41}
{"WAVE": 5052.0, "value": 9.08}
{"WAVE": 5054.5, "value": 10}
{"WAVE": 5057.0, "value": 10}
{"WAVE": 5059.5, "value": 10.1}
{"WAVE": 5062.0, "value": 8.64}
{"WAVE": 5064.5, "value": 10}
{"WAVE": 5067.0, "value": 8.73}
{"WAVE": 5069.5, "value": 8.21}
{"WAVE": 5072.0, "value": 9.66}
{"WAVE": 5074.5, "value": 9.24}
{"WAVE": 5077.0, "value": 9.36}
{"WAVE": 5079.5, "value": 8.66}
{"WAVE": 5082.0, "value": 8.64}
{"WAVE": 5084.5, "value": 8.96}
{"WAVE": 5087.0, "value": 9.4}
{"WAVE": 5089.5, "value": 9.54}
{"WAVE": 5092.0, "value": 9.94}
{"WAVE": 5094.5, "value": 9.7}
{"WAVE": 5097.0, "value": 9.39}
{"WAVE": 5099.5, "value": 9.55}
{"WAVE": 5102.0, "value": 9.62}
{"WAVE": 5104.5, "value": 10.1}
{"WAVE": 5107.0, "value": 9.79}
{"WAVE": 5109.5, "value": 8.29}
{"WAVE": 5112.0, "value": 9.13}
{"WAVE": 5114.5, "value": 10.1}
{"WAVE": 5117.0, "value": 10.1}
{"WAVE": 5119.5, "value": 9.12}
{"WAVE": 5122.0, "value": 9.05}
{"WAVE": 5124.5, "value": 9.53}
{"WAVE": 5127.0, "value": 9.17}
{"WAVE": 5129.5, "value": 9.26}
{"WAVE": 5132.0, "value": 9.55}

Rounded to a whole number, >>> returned 17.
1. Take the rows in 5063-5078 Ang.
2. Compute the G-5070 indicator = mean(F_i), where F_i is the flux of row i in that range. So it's 9.2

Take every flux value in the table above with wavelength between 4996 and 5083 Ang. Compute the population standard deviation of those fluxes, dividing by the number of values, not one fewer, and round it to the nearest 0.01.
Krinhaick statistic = 1.10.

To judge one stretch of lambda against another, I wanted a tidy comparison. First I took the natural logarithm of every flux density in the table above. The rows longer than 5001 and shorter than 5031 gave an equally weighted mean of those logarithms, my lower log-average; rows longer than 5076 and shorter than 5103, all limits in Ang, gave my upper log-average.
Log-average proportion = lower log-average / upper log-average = 1.04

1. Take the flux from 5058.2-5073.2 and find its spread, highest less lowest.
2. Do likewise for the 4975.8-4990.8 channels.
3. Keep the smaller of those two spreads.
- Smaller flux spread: 1.89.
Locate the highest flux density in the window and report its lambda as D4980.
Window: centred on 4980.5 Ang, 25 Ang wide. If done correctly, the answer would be 4979.5 Ang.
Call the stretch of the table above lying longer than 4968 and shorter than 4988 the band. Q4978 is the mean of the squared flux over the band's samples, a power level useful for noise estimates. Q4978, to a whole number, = 83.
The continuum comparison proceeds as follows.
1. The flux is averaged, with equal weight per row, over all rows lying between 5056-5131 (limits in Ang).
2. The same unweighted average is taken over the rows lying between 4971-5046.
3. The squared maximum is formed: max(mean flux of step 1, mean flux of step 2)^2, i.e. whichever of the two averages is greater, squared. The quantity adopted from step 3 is 92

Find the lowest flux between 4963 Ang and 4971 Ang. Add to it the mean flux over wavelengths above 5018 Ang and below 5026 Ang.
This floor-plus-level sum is 18.4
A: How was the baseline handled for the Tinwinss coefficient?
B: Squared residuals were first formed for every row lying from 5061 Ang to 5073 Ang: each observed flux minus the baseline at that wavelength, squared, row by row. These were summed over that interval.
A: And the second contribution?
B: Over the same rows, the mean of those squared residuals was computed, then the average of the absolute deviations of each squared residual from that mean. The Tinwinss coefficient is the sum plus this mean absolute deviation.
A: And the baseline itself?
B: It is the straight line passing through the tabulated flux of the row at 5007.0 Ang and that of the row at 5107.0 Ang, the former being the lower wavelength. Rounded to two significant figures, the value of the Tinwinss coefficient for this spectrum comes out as 38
